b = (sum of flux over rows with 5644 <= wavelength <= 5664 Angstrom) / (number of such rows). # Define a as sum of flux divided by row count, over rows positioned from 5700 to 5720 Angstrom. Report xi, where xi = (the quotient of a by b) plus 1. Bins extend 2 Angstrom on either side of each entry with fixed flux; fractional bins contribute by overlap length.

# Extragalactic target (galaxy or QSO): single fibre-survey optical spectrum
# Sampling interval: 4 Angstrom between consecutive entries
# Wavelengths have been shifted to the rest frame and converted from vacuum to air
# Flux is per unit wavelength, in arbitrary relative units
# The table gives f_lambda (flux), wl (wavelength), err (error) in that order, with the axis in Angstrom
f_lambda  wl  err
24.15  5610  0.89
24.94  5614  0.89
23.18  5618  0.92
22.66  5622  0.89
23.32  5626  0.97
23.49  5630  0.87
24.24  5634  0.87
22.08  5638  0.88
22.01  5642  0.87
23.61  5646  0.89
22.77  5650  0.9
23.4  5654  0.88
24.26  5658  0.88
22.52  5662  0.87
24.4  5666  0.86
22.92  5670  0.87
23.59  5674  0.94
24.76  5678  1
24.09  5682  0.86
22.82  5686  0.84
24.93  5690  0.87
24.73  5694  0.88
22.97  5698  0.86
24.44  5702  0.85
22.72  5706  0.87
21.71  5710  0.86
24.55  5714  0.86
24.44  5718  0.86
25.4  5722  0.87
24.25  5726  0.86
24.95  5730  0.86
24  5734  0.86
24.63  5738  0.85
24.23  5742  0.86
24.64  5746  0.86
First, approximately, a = 23.6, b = 23.3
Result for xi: 2.01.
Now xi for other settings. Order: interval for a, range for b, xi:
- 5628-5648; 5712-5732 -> 1.93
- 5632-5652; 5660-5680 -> 1.97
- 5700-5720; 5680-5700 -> 1.99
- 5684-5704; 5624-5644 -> 2.04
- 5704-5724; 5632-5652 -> 2.04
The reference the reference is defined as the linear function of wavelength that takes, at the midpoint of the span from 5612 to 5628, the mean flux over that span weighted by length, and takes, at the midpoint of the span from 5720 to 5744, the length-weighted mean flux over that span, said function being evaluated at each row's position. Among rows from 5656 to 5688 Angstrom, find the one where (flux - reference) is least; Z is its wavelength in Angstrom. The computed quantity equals 5662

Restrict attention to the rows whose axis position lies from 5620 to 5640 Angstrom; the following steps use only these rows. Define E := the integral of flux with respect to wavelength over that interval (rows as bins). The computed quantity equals 463.2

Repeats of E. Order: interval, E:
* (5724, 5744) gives 488.2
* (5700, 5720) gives 471.4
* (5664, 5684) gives 479.0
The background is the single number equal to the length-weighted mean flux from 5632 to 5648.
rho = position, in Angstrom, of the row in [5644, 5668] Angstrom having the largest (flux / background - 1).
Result 5666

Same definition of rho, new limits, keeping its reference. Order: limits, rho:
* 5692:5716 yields 5694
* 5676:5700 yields 5690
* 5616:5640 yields 5634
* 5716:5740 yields 5722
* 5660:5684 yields 5678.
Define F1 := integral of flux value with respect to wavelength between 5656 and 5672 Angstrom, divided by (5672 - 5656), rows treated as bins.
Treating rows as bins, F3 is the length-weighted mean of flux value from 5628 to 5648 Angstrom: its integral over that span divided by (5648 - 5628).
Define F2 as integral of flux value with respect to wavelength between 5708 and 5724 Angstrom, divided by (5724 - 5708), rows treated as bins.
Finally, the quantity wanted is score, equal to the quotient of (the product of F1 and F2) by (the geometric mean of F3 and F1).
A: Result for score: 24.25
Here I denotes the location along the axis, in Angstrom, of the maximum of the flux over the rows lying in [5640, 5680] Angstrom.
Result 5678 Angstrom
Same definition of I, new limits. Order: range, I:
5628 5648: 5634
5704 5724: 5722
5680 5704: 5690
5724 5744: 5730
